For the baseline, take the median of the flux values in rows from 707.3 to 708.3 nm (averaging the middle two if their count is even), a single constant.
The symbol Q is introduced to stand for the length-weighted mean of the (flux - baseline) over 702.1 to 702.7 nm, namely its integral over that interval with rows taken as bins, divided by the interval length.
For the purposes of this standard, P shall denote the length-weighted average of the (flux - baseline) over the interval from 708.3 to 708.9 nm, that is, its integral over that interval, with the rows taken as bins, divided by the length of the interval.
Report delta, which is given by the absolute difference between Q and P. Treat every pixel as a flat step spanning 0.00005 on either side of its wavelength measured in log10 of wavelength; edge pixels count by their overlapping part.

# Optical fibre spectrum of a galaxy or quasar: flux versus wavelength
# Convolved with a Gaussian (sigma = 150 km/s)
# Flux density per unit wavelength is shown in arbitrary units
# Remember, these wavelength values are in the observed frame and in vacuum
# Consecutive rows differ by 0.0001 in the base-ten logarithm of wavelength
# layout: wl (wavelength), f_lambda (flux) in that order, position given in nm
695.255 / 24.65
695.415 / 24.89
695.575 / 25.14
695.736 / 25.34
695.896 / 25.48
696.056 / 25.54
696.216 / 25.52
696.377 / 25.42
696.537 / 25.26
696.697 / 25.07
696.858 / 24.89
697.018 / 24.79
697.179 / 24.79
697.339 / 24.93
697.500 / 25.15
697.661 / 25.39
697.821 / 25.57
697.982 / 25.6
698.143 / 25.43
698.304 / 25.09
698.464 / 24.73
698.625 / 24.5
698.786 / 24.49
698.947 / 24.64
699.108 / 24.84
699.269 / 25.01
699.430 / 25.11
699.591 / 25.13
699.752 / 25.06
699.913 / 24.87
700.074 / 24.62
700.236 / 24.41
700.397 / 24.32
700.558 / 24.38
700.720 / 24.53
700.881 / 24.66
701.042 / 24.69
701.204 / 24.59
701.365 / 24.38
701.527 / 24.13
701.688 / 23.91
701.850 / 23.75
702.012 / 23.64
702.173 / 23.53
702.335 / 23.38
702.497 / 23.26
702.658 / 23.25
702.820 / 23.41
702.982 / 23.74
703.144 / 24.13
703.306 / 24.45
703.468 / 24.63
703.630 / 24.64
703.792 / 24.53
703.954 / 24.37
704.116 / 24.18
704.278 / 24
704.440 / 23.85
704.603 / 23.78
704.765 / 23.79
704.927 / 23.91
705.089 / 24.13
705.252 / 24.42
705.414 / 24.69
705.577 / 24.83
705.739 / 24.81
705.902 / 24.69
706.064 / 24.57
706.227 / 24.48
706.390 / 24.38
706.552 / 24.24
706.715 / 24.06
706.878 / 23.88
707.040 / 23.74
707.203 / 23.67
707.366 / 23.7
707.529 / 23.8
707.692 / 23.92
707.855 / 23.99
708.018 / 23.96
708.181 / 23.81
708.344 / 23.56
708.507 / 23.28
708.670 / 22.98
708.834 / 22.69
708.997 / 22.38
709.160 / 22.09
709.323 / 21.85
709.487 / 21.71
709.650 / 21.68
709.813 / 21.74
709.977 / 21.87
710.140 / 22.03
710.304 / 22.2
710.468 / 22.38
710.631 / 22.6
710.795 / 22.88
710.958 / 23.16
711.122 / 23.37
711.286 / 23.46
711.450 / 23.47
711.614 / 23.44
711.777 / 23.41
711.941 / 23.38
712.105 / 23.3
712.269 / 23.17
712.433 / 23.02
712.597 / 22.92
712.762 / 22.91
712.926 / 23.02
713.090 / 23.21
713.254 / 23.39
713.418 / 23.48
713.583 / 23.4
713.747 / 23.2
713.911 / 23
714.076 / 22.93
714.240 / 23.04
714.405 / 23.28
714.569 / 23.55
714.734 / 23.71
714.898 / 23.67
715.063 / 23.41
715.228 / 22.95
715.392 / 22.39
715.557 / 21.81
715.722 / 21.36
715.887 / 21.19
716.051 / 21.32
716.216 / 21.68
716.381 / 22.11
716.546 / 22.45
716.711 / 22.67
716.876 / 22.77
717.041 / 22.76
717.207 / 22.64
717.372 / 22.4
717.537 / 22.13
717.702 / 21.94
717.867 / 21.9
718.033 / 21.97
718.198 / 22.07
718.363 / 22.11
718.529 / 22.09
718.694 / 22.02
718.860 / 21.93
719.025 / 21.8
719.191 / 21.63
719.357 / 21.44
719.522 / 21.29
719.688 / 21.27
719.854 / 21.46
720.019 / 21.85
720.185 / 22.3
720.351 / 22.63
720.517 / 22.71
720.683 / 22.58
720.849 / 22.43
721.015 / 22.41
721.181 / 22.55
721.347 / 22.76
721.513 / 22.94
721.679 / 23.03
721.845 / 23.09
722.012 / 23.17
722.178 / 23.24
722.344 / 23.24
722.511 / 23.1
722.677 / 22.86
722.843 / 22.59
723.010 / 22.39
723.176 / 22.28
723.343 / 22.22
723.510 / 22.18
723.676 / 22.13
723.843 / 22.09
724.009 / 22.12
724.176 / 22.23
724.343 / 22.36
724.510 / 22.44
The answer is 0.25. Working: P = -0.8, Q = -0.5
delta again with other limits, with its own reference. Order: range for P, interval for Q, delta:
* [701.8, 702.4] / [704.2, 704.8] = 0.29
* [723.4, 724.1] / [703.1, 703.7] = 2.35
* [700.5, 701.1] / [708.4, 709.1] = 1.73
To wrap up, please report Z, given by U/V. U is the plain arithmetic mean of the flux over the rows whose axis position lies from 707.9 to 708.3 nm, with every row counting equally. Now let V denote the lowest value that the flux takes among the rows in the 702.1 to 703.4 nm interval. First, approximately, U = 23.9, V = 23.25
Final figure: 1.03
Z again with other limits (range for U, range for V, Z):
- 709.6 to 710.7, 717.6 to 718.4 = 1.01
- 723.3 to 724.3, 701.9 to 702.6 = 0.95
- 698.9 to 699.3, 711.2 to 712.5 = 1.08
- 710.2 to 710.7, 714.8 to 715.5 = 1.00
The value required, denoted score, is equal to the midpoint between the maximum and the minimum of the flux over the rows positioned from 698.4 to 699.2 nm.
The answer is 24.7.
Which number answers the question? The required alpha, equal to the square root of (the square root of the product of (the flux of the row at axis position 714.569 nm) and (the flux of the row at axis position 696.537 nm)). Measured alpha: 4.94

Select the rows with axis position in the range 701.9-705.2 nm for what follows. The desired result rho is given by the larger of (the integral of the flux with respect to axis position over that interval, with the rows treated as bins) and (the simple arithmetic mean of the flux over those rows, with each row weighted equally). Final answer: 79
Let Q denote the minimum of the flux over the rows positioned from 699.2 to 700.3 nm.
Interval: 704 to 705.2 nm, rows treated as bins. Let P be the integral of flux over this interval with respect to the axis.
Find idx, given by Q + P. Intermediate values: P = 28.8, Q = 24.41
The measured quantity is 53.2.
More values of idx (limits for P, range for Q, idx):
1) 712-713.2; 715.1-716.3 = 48.9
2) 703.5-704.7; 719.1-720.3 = 50.3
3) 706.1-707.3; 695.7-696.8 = 54.0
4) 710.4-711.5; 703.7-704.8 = 49.1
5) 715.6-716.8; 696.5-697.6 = 51.0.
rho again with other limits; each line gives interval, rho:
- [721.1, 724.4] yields 75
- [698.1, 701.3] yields 79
